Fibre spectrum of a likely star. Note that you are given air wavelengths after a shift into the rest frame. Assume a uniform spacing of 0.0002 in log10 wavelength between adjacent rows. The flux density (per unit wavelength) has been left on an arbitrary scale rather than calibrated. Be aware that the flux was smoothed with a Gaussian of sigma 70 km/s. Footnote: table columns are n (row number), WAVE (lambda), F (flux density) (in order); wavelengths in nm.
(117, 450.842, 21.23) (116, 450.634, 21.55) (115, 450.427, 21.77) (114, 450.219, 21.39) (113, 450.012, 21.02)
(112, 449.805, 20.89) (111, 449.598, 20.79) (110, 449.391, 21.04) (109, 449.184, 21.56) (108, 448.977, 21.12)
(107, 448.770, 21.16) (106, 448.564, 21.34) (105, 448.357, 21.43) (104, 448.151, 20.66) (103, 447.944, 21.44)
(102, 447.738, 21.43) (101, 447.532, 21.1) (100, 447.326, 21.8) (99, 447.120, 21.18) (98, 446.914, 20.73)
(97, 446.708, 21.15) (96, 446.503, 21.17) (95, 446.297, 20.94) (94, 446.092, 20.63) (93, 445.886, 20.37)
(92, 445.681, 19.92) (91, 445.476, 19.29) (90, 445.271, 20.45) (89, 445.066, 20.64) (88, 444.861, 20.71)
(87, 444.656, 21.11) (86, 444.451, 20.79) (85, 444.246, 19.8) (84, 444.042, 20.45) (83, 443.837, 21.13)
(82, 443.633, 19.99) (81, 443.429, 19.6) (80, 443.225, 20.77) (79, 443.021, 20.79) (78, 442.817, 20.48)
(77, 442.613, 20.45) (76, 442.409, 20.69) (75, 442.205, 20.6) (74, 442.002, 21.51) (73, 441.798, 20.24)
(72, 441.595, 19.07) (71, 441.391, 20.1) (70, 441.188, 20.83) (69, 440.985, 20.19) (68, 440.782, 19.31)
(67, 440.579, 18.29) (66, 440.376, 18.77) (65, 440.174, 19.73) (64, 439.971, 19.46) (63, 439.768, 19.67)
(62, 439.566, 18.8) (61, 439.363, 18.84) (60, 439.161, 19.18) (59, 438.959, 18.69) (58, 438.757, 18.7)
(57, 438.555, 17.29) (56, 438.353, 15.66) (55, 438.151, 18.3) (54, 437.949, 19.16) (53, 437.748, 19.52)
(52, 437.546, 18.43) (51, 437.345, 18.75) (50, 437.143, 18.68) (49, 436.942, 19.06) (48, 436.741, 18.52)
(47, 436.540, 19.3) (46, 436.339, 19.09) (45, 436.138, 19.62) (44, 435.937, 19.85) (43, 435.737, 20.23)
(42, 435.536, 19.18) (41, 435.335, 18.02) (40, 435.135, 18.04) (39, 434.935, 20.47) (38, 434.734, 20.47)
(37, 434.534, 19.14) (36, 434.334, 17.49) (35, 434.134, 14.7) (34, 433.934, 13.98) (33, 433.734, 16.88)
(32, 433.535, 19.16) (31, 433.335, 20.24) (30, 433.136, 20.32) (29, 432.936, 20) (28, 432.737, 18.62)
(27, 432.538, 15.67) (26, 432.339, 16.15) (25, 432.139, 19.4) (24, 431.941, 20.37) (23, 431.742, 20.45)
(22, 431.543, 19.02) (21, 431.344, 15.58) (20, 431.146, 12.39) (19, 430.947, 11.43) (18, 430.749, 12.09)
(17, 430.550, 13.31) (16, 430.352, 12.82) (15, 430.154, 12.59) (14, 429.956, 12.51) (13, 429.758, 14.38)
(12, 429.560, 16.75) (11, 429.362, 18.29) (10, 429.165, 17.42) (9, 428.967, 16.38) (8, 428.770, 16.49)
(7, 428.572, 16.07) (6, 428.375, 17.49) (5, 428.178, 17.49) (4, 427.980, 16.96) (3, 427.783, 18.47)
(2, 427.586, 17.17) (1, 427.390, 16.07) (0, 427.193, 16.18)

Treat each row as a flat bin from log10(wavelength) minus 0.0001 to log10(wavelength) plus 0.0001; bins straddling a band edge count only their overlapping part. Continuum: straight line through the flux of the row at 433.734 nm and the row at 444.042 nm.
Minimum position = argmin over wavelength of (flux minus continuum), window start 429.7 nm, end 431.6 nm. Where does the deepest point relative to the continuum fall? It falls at 430.947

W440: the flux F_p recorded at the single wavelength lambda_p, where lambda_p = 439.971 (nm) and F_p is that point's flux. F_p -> 19.46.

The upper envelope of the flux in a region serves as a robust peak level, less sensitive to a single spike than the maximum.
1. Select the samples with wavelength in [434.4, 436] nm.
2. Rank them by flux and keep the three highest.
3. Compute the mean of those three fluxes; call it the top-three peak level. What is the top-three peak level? 20.4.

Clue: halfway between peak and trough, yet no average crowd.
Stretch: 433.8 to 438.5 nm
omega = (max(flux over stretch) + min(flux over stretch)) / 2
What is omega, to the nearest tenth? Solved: 17.2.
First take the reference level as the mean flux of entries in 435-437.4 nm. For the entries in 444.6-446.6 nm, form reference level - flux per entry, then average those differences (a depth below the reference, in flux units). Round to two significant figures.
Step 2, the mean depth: -1.5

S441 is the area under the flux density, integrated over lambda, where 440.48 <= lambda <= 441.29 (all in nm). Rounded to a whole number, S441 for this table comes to 16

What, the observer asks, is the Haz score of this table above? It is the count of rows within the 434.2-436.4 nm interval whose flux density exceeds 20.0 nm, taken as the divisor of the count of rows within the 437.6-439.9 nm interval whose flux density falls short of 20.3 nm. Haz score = 3.7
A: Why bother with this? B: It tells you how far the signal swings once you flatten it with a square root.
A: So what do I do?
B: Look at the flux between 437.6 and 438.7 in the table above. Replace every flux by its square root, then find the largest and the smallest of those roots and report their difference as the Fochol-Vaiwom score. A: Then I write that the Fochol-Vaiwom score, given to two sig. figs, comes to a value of 0.46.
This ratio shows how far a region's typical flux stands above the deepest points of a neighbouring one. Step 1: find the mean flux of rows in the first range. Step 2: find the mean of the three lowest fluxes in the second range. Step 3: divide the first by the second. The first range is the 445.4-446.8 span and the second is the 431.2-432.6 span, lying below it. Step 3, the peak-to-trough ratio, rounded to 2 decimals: 1.30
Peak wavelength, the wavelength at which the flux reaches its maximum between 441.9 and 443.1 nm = 442.002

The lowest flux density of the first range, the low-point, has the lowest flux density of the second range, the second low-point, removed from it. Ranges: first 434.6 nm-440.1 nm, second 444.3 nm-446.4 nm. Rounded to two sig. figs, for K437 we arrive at -3.6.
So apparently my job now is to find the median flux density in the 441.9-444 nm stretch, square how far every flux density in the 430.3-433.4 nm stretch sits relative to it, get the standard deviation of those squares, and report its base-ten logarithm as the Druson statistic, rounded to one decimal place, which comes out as 1.5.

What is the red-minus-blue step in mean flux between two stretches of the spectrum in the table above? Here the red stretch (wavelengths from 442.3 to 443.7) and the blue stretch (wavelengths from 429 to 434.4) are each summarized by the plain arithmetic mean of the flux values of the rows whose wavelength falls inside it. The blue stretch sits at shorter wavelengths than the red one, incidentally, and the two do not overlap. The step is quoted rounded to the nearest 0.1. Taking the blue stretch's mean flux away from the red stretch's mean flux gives 4.0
